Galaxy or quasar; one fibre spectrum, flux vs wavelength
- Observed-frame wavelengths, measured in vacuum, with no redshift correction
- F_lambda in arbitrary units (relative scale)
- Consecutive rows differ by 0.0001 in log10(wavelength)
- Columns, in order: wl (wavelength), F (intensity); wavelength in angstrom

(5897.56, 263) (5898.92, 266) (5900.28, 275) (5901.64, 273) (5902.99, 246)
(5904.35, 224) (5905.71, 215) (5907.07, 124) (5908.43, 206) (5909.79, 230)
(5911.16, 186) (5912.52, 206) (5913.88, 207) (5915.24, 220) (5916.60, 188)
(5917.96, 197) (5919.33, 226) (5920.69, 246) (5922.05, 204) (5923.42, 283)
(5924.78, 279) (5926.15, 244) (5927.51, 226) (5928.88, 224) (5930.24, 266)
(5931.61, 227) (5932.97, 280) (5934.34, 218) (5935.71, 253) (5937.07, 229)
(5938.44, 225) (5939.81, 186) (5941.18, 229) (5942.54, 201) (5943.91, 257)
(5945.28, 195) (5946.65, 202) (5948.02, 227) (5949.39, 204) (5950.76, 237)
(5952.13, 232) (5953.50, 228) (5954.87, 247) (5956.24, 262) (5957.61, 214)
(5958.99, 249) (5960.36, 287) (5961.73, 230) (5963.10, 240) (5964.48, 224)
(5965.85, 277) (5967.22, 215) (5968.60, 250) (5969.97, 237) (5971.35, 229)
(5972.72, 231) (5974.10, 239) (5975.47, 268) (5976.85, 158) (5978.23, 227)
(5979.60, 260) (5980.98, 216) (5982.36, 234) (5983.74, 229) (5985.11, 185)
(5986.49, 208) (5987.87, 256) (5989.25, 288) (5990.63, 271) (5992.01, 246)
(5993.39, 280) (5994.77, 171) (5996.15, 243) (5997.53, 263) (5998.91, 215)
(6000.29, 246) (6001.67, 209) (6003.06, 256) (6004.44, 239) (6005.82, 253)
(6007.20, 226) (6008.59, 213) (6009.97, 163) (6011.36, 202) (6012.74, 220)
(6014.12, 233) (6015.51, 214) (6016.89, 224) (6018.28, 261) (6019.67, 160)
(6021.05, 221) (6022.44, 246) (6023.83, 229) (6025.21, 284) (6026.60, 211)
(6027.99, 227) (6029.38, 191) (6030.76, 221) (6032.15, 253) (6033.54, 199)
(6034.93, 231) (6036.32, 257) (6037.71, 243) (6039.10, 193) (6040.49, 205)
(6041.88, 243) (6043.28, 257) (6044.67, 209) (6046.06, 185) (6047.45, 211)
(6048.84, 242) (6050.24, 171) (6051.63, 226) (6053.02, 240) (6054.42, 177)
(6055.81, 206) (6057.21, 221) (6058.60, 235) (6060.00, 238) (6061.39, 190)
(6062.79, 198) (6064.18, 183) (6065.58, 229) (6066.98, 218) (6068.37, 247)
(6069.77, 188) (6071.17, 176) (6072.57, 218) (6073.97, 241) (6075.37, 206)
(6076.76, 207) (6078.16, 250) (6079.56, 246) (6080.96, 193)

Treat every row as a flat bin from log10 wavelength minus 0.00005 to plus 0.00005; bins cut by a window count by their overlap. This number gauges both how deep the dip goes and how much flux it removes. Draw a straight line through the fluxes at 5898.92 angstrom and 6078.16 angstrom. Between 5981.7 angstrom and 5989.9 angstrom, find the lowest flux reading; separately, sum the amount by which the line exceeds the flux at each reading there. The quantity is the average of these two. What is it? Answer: 167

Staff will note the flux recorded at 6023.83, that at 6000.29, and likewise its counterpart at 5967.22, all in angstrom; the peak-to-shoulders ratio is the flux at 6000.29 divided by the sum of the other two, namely 0.55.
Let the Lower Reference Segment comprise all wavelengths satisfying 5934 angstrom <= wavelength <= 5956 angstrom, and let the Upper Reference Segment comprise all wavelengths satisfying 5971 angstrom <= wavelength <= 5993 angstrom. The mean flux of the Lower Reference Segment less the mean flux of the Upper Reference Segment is -11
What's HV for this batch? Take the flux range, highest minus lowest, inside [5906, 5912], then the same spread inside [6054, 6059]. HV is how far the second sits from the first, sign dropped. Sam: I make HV 48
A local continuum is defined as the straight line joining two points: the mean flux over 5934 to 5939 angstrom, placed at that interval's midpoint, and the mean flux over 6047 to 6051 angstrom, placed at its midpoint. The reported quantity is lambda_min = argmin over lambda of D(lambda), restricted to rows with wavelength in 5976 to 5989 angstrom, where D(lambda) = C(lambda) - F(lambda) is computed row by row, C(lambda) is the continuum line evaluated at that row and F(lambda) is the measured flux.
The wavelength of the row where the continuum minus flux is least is 5979.60 angstrom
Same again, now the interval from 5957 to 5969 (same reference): 5960.36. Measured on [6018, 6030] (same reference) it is 6025.21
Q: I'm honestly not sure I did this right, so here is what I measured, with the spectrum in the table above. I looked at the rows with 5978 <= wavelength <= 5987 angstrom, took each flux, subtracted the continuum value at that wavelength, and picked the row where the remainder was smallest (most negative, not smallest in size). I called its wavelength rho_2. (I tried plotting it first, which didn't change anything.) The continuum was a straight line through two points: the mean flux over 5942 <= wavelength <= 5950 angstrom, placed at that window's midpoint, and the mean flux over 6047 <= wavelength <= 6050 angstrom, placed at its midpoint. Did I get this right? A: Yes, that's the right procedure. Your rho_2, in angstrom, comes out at 5985.11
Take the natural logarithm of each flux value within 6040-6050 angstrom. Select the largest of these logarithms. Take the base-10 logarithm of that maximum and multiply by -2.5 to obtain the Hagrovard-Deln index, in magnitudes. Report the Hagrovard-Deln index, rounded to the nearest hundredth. -1.86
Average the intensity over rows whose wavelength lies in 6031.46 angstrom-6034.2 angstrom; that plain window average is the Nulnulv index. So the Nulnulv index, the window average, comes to 226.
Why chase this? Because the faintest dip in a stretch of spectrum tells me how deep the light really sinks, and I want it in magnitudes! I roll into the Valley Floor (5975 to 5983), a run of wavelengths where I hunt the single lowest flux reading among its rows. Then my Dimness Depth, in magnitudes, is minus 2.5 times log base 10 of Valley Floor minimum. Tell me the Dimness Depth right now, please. -5.50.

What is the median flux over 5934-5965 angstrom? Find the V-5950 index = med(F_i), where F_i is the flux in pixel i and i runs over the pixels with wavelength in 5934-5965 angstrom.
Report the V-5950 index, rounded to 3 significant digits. 229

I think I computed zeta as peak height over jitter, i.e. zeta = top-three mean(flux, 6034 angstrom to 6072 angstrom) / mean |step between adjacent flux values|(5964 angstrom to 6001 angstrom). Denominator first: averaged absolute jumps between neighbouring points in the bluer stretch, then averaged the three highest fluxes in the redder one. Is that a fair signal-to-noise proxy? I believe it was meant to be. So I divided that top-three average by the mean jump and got 6.6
